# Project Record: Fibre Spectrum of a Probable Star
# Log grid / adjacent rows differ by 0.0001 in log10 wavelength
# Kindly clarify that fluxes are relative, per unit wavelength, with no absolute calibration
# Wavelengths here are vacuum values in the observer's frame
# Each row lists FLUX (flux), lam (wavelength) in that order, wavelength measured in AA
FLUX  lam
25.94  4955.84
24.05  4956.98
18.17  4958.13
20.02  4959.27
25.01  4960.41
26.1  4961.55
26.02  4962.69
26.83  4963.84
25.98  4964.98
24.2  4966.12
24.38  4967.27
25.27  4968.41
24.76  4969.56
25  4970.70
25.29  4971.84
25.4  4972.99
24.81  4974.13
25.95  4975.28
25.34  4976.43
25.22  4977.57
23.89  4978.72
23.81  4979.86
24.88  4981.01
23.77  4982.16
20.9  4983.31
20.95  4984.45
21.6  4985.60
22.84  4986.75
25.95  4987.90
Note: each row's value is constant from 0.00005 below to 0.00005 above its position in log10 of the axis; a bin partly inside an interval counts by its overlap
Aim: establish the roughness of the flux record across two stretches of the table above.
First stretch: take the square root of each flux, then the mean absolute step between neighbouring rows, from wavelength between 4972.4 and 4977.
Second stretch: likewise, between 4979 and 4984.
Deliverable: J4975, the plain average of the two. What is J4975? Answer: 0.13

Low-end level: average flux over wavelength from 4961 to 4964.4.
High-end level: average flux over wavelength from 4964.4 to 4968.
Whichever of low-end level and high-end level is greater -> 26.3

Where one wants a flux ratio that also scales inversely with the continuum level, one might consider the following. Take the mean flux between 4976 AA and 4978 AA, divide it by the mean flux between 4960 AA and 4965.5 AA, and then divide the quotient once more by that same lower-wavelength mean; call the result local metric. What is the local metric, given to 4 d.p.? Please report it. 0.0374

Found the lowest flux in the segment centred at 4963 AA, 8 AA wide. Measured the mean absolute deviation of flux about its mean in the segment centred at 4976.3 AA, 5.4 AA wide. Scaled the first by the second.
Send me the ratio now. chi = 36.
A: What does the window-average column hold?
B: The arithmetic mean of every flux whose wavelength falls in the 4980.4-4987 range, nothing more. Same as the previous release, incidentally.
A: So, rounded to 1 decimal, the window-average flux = 22.5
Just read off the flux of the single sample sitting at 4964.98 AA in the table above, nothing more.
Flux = 25.98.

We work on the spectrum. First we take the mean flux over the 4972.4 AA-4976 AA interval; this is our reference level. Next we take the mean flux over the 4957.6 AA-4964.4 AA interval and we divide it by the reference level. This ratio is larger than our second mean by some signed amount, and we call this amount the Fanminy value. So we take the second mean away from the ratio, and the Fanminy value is -22.8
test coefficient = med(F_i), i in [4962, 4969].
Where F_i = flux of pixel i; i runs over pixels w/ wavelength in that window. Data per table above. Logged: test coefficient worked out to 25.6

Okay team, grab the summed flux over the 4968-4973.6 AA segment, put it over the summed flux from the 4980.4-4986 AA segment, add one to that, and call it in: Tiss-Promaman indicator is 2.12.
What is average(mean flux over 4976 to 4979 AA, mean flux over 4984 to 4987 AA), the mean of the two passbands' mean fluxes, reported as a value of 23.3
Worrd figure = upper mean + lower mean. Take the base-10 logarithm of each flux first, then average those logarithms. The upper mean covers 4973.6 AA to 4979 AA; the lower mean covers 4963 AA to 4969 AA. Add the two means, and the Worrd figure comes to 2.80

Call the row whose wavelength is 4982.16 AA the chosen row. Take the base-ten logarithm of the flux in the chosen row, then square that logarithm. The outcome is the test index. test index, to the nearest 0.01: 1.89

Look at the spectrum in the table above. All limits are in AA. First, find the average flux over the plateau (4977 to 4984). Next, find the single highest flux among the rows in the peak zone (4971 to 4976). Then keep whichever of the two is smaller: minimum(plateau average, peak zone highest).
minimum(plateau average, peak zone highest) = 23.7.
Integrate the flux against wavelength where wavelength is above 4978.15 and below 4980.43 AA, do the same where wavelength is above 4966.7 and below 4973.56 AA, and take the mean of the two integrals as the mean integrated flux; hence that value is 113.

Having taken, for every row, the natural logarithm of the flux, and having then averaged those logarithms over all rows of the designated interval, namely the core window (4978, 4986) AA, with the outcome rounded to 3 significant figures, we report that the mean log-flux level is 3.13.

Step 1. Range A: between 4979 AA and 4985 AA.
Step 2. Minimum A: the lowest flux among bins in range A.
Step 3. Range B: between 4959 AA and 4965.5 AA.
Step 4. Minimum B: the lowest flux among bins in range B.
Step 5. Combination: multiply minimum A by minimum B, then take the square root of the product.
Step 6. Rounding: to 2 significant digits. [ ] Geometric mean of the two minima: 20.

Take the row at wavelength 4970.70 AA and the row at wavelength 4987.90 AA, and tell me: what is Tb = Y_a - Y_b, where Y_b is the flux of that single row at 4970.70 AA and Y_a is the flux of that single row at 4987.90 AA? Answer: 1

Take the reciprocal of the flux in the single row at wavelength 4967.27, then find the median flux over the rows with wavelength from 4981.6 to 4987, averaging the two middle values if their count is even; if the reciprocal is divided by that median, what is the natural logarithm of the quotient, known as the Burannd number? -6.27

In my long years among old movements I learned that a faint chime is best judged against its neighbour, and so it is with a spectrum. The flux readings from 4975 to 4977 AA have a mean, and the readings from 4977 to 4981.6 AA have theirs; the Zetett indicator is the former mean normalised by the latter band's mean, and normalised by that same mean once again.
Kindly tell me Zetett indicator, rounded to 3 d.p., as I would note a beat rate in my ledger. 0.043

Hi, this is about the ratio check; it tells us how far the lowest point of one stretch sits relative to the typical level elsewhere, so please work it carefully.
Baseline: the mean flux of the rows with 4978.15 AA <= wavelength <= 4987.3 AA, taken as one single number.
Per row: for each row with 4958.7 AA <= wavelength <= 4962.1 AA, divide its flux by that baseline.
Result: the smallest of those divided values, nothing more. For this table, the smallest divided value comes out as 0.877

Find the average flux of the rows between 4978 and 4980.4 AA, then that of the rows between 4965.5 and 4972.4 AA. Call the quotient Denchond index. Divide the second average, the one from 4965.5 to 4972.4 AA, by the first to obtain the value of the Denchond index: 1.04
